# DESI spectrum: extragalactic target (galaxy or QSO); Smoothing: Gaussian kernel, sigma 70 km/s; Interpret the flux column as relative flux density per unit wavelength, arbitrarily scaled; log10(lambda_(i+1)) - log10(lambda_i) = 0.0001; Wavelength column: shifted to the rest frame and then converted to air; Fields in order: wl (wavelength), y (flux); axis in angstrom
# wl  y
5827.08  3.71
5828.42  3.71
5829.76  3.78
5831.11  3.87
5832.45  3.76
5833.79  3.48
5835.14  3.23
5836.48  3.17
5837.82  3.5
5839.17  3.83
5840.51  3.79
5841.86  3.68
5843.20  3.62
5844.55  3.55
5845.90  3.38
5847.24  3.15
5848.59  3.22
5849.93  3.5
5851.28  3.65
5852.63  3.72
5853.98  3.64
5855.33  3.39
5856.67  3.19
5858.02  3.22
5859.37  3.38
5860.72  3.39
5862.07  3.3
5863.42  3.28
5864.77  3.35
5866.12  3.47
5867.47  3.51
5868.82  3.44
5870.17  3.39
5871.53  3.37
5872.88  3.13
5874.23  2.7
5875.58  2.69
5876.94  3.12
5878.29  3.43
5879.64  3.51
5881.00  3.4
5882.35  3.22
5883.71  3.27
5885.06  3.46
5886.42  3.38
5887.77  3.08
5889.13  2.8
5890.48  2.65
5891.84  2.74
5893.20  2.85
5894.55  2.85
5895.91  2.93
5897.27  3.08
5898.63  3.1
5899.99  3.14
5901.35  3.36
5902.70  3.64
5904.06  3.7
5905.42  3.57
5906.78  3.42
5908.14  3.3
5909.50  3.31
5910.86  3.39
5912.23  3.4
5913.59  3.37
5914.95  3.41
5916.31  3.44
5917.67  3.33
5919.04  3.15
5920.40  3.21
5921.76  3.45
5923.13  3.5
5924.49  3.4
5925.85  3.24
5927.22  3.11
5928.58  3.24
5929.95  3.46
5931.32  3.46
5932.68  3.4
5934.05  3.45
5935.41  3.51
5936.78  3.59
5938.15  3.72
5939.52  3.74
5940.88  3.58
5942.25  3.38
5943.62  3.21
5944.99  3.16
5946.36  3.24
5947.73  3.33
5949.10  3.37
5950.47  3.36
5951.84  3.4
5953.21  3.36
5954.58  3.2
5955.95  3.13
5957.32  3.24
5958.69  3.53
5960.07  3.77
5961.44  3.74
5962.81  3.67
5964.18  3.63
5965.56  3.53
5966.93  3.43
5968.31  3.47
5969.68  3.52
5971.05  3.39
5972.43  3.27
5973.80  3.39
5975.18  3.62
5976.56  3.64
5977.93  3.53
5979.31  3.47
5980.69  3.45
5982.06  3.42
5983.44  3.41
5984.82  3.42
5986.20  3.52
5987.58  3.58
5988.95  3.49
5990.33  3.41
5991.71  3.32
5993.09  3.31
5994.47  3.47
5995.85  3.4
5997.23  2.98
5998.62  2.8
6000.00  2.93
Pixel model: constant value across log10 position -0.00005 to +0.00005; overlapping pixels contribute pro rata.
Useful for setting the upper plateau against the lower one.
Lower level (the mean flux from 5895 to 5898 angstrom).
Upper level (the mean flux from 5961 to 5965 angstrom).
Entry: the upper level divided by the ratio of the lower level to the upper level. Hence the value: 4.51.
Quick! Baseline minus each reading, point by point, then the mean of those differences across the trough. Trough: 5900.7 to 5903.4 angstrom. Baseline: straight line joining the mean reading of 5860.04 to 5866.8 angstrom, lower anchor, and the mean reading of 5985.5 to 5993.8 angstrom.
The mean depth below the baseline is -0.12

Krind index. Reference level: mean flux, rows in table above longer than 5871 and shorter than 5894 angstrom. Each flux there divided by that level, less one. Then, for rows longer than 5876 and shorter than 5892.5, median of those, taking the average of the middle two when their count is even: 0.045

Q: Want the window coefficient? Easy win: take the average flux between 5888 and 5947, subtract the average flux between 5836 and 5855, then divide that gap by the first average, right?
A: -0.07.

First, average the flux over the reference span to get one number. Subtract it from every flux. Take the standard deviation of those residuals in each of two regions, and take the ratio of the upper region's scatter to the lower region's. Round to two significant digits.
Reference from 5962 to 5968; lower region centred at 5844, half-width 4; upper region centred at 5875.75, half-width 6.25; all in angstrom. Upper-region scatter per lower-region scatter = 1.4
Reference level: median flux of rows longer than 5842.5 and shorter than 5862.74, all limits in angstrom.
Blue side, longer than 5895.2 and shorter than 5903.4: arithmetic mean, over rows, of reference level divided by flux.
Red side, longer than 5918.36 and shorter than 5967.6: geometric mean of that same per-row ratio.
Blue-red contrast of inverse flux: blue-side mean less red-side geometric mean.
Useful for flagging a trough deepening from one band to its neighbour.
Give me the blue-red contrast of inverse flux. 0.07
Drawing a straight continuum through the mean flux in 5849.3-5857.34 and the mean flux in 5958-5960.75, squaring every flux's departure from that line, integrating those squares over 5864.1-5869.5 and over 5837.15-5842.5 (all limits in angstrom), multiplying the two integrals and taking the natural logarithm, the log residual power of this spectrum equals -4.0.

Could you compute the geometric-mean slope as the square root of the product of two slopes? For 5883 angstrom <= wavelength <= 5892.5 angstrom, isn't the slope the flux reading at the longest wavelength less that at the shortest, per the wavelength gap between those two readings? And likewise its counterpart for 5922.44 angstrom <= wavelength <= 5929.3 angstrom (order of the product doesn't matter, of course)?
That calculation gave 0.056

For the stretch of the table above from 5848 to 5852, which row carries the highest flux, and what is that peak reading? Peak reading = 3.65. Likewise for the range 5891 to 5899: 3.1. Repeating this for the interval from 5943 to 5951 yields 3.37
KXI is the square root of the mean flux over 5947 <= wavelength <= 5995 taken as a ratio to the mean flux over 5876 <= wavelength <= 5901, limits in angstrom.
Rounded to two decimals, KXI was 1.05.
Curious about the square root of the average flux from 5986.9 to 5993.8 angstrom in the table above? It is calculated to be 1.85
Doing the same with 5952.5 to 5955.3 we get 1.81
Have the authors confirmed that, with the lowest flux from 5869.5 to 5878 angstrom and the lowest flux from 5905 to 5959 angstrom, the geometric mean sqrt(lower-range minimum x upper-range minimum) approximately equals 2.89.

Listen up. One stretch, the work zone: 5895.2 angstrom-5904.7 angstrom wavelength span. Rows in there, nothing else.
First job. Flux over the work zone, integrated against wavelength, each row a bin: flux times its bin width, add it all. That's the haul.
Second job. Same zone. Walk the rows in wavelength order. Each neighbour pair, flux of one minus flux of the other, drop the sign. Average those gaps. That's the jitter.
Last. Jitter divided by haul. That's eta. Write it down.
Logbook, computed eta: 0.0041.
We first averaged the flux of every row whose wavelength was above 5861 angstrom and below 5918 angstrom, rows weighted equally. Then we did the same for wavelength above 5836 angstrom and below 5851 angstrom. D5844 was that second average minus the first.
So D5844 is 0.25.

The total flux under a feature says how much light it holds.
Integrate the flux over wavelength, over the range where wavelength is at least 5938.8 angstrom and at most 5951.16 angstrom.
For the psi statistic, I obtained 42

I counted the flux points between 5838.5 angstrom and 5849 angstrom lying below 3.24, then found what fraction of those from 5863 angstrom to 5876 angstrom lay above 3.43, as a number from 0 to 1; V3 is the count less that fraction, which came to 1.7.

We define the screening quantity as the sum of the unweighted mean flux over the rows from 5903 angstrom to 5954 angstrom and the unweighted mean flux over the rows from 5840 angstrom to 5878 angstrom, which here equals 6.76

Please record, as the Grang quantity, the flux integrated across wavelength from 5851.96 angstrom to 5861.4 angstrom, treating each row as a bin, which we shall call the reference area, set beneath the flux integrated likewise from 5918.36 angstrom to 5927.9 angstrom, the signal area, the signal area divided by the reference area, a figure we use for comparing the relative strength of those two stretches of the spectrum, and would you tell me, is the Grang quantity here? 0.97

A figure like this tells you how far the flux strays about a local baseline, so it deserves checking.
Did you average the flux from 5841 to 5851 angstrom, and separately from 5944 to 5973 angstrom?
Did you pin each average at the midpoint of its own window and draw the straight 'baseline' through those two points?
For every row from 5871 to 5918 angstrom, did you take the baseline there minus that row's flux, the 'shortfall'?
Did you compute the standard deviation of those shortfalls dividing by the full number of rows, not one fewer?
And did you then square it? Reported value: 0.080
